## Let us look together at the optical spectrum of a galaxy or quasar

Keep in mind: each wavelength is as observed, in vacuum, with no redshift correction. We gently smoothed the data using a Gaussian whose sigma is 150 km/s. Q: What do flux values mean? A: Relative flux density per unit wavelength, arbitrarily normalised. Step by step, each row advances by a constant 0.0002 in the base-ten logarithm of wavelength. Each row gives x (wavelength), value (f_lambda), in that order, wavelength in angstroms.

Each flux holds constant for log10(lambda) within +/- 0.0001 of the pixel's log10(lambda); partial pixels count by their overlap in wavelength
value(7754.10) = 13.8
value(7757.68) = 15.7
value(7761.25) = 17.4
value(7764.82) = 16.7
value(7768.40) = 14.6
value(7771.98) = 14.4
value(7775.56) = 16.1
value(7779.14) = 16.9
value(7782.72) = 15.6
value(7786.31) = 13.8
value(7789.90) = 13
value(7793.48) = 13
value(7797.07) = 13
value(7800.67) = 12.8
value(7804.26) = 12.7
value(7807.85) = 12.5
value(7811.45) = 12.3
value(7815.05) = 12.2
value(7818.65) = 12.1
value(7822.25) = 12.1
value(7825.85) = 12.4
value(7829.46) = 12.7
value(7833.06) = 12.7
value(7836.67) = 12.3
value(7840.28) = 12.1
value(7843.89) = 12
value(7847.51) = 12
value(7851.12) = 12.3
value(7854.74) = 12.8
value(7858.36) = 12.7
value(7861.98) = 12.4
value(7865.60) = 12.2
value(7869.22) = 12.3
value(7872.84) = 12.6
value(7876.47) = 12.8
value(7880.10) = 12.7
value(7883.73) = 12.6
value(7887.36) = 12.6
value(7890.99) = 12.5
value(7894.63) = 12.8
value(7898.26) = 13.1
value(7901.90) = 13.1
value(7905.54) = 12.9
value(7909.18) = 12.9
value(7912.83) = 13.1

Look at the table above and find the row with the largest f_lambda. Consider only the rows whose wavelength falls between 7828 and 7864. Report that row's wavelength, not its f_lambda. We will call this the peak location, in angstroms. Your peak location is 7854.74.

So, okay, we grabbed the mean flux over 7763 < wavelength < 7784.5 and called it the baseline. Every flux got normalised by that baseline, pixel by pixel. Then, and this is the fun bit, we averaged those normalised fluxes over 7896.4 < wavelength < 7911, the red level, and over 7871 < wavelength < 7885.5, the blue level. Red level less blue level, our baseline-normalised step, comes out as 0.021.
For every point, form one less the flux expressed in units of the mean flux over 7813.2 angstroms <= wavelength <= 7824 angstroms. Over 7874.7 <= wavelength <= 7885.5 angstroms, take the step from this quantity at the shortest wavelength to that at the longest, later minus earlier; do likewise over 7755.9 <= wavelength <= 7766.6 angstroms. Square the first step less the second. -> 0.010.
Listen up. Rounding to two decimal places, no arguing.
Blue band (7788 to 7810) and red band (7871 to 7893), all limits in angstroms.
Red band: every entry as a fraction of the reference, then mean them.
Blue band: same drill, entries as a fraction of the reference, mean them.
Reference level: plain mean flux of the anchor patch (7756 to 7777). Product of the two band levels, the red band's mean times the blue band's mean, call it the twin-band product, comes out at 0.65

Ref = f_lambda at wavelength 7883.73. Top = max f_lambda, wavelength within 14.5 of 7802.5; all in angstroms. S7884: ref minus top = -0.40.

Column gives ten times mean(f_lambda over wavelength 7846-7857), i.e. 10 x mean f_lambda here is 124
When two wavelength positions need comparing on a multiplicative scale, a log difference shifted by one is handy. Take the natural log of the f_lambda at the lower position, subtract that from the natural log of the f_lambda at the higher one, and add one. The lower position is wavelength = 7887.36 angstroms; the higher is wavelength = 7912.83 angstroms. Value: 1.04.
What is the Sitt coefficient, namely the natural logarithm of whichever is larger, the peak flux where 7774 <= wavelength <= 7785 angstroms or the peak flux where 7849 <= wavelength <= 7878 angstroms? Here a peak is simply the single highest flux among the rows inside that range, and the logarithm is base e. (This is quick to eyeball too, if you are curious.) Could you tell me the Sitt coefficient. 2.83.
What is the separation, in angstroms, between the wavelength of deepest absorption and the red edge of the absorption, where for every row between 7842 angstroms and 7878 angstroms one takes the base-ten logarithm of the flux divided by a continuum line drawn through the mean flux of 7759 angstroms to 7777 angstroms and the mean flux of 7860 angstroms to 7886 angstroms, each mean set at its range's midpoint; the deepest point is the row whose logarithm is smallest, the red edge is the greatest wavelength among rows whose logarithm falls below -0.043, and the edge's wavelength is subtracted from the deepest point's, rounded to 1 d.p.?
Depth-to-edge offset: -3.6 angstroms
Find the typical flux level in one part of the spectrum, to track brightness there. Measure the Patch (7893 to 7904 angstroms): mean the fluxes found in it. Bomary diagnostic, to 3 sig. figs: 13.0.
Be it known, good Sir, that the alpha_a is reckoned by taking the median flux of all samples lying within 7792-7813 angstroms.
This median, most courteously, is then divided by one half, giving 25.5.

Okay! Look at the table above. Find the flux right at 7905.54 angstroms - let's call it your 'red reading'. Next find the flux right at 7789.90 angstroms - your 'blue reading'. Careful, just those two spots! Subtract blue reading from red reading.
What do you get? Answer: 0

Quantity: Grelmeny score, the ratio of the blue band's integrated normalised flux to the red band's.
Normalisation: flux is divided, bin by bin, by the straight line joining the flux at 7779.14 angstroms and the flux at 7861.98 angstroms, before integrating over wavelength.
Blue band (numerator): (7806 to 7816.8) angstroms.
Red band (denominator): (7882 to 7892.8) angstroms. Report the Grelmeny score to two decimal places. 0.71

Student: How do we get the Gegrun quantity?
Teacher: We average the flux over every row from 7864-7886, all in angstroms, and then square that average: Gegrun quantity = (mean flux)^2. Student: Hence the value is 157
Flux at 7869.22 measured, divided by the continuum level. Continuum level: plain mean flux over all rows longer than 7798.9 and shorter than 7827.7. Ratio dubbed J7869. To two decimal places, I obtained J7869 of 0.99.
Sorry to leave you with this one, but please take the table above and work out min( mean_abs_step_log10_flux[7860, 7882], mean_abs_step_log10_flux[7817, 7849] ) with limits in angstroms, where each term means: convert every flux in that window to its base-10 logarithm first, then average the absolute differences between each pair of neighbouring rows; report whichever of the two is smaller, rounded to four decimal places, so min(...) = 0.0057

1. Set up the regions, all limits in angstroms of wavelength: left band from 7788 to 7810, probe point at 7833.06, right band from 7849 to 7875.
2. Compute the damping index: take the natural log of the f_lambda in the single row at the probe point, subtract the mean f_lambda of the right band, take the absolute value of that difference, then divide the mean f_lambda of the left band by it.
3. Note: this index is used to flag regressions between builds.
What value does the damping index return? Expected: 1.29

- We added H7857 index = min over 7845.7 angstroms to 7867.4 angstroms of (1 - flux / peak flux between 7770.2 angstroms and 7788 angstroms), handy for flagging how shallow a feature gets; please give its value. 0.24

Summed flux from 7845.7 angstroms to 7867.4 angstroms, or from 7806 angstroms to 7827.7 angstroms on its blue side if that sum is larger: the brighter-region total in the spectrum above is 74.4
